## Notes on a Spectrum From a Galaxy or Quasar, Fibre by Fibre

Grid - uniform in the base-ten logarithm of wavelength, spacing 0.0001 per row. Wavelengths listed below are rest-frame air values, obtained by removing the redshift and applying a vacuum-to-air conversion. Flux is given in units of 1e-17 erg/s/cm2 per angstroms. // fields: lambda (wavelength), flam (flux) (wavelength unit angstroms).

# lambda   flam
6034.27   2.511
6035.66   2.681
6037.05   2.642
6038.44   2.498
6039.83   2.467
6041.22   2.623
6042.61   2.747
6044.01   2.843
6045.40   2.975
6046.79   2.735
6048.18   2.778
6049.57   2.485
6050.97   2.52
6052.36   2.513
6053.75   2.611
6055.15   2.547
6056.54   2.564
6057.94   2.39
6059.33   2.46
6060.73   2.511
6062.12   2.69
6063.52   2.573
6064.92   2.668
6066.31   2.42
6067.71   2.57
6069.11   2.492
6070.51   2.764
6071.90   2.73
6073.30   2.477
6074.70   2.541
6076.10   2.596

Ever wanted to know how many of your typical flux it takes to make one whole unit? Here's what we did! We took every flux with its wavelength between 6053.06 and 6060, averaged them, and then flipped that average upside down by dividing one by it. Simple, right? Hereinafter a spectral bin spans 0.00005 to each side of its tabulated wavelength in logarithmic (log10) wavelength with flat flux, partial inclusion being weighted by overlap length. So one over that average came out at 0.398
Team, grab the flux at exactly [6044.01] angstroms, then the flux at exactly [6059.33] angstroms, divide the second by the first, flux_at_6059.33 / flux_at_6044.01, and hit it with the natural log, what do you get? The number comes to -0.14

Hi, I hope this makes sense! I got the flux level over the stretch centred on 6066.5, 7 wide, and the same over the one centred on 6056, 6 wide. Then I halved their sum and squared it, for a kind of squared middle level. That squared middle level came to 6.43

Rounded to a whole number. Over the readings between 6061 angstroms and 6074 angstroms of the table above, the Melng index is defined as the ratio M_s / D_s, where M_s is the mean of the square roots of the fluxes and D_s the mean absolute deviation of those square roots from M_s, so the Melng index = 51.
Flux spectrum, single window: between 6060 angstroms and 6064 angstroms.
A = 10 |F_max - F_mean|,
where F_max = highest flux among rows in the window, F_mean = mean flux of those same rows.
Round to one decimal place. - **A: 1.0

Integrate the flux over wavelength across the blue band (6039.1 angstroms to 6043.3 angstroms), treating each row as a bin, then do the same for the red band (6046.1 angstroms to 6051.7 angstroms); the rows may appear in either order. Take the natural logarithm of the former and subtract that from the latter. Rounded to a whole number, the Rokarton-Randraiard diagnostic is 12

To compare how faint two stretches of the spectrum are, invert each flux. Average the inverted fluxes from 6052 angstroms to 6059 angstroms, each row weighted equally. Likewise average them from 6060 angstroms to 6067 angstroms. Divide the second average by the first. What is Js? 0.98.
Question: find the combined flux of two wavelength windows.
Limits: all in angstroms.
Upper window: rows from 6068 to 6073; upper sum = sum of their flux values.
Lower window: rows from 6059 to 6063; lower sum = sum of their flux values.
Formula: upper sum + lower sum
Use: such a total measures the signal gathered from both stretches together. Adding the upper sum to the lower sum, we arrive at 15.6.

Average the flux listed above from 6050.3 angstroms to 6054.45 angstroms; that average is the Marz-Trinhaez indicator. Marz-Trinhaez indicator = 2.55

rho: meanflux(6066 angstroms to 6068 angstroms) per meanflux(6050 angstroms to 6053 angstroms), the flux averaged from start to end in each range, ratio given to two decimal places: 0.99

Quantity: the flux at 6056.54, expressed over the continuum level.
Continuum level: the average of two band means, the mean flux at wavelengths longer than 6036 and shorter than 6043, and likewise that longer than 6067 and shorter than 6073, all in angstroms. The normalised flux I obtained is 0.98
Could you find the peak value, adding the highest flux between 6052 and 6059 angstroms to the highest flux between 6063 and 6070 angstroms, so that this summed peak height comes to 5.3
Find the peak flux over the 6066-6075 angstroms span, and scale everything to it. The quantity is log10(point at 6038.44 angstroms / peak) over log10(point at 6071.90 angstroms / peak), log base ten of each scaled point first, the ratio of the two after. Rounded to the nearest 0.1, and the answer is 8.2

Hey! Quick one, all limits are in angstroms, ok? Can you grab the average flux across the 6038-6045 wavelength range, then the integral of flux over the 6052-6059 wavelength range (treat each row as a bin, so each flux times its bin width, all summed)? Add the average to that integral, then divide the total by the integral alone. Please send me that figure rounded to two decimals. 1.15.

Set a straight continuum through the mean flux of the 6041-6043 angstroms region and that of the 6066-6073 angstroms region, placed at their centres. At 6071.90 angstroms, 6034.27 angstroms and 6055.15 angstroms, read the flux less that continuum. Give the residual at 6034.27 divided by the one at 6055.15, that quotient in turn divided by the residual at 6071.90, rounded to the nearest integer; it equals 15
